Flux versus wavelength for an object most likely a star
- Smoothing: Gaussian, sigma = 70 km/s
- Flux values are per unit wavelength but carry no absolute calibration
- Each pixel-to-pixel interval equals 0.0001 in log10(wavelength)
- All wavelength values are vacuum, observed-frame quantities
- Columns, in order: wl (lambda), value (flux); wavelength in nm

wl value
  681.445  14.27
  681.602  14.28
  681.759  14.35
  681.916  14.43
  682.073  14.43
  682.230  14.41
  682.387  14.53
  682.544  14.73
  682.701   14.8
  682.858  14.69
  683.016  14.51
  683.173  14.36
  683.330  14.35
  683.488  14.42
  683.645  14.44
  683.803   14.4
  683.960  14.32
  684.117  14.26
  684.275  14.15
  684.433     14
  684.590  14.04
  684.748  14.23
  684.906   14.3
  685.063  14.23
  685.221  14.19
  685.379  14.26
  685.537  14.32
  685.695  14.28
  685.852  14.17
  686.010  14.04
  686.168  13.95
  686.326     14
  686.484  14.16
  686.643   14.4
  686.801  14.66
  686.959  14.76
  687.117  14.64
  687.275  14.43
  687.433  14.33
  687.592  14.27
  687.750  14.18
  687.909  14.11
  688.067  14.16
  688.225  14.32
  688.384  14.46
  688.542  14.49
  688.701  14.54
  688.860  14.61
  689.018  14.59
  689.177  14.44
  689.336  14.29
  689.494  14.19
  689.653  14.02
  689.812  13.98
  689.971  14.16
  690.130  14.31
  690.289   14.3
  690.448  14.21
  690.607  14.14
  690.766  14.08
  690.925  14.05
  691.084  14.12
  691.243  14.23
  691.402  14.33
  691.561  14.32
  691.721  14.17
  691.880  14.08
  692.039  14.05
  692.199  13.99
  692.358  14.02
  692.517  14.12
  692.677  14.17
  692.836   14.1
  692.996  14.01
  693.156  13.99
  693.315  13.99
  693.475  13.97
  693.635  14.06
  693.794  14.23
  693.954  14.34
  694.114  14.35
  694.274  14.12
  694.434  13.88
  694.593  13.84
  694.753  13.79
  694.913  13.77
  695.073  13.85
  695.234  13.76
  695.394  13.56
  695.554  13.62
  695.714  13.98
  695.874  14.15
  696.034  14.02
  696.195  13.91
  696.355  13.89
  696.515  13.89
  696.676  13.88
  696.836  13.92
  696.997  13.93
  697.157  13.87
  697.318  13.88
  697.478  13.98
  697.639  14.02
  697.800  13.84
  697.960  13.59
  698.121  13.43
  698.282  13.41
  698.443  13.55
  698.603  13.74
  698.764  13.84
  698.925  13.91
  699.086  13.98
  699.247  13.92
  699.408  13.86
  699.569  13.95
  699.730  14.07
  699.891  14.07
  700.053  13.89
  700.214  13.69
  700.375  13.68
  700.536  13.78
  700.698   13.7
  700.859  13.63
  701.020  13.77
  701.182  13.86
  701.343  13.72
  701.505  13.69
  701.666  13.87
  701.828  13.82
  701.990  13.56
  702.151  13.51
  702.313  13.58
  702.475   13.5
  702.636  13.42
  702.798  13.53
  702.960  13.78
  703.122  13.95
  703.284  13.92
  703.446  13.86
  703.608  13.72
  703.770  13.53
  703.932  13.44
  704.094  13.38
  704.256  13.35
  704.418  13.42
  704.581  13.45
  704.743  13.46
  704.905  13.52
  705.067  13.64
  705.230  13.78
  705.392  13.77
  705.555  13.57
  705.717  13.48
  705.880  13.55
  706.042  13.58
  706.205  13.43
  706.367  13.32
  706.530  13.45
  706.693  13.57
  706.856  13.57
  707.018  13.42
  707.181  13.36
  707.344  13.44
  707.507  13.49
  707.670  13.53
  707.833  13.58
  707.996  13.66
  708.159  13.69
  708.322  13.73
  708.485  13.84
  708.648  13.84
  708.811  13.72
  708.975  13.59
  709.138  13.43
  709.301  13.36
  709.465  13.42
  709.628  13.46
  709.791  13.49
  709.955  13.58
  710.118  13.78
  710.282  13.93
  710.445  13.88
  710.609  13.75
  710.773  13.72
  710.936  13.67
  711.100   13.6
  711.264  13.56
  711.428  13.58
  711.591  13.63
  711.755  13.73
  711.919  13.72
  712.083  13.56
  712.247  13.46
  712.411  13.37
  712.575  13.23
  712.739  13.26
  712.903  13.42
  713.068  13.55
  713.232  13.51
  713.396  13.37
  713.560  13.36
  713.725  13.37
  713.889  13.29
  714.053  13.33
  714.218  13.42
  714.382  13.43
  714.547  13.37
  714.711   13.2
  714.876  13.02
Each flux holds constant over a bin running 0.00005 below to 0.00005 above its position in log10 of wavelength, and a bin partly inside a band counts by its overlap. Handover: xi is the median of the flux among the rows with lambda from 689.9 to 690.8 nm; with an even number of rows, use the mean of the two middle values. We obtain 14.2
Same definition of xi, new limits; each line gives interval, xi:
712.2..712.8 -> 13.3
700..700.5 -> 13.7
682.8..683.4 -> 14.4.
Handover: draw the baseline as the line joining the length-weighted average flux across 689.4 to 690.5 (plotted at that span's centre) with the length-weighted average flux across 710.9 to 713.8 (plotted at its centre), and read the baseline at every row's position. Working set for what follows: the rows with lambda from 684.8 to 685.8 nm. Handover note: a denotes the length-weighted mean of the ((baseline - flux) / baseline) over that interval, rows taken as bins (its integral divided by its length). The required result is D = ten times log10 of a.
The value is -25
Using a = 0.003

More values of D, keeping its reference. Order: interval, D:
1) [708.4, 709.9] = -29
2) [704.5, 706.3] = -20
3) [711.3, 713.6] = -37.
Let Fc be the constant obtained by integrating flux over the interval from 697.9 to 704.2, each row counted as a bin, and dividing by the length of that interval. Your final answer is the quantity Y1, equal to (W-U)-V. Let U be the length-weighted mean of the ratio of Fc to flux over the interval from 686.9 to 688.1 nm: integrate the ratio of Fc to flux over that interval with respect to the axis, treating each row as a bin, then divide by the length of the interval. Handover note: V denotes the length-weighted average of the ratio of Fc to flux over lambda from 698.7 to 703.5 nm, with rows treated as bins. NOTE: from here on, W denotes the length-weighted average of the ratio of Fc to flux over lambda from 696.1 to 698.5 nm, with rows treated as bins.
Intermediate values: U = 0.96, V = 1.00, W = 0.99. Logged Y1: -0.96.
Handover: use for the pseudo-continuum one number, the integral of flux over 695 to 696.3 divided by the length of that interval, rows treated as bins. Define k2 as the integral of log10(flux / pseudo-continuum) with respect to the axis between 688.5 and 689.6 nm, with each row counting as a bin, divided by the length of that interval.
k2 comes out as 0.018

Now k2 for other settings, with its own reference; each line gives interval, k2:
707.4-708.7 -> -0.006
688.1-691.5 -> 0.013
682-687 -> 0.015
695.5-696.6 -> 0.002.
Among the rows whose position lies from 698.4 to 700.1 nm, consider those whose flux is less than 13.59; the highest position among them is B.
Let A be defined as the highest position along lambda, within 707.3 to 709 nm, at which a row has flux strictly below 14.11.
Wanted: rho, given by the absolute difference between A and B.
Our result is 10.53 nm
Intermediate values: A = 708.975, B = 698.443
